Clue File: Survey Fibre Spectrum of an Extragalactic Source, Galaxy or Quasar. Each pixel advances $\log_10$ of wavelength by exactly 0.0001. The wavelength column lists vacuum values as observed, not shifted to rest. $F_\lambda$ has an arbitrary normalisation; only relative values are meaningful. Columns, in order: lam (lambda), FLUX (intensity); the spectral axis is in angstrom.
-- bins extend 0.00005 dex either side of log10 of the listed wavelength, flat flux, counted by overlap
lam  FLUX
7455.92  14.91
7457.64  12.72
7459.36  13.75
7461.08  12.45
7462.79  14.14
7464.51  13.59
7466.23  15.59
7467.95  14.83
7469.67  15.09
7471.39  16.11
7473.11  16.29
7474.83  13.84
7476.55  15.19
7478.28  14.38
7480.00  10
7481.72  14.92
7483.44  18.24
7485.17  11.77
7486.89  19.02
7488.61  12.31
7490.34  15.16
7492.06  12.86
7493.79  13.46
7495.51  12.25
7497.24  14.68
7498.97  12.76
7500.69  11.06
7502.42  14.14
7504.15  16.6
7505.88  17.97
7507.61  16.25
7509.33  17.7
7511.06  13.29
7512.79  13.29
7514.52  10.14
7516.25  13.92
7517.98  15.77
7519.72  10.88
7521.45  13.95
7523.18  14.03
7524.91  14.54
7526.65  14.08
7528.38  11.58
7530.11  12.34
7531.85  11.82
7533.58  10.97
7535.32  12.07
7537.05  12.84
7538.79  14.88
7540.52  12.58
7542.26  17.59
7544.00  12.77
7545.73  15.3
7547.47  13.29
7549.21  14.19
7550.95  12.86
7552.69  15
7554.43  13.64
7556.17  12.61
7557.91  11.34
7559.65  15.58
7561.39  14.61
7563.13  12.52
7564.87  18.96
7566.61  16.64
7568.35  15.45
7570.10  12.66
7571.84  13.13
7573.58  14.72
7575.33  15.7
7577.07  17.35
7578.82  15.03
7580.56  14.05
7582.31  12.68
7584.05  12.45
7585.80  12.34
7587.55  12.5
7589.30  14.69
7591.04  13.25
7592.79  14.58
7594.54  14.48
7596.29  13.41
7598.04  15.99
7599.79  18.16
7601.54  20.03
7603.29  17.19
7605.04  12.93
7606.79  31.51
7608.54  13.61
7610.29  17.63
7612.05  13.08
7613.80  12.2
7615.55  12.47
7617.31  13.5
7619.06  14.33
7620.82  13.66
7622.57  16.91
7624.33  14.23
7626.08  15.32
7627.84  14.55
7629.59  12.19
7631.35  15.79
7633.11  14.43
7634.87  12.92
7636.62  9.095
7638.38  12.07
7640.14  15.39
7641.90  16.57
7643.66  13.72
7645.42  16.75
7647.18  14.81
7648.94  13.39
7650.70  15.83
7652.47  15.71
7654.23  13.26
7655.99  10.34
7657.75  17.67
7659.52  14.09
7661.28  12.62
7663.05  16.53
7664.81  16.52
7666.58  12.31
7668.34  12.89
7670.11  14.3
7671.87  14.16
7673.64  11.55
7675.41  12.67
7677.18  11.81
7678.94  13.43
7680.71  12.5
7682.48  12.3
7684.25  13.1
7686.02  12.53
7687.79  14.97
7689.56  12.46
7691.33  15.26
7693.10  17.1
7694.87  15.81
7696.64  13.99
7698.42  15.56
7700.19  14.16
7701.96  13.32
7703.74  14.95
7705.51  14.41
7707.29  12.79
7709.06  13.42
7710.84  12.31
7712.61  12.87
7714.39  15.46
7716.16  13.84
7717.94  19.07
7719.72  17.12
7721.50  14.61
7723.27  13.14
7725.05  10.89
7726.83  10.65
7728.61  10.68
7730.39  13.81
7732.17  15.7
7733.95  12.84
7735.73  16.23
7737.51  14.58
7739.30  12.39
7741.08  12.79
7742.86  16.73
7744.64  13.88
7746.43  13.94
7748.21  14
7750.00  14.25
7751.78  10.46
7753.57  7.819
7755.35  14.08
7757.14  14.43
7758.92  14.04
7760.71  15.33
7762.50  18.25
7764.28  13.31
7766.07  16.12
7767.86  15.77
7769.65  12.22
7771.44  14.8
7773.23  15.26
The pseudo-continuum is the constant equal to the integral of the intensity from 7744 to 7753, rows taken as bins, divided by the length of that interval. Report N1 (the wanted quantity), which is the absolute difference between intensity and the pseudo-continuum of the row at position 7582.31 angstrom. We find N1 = 0.40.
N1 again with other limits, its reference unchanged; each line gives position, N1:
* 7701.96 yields 0.24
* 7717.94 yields 5.99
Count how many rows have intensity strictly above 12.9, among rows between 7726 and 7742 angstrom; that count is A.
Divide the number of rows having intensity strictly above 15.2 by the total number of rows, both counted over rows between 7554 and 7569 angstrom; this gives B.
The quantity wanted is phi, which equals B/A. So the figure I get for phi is 0.111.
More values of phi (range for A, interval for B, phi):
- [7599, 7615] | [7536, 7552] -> 0.028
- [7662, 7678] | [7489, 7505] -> 0.028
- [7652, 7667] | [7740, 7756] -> 0.019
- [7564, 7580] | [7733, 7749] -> 0.028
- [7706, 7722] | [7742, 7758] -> 0.019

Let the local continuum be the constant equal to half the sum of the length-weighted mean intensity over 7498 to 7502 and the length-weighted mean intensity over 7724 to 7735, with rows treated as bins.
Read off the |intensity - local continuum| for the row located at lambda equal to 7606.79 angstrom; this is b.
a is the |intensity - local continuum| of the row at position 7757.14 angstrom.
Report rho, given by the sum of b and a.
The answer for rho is 21.2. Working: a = 2.1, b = 19.1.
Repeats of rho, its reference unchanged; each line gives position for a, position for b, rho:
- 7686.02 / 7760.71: 3.1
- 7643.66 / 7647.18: 3.8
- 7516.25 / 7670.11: 3.5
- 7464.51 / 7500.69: 2.5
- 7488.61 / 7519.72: 1.5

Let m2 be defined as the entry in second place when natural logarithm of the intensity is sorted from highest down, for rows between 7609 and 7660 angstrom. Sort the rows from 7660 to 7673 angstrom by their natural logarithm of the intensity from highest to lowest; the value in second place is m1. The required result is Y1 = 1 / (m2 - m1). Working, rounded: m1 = 2.80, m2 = 2.87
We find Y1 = 15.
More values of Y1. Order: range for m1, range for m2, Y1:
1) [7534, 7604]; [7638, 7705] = -10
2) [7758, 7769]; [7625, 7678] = 26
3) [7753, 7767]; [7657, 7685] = 40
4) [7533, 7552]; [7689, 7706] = 30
